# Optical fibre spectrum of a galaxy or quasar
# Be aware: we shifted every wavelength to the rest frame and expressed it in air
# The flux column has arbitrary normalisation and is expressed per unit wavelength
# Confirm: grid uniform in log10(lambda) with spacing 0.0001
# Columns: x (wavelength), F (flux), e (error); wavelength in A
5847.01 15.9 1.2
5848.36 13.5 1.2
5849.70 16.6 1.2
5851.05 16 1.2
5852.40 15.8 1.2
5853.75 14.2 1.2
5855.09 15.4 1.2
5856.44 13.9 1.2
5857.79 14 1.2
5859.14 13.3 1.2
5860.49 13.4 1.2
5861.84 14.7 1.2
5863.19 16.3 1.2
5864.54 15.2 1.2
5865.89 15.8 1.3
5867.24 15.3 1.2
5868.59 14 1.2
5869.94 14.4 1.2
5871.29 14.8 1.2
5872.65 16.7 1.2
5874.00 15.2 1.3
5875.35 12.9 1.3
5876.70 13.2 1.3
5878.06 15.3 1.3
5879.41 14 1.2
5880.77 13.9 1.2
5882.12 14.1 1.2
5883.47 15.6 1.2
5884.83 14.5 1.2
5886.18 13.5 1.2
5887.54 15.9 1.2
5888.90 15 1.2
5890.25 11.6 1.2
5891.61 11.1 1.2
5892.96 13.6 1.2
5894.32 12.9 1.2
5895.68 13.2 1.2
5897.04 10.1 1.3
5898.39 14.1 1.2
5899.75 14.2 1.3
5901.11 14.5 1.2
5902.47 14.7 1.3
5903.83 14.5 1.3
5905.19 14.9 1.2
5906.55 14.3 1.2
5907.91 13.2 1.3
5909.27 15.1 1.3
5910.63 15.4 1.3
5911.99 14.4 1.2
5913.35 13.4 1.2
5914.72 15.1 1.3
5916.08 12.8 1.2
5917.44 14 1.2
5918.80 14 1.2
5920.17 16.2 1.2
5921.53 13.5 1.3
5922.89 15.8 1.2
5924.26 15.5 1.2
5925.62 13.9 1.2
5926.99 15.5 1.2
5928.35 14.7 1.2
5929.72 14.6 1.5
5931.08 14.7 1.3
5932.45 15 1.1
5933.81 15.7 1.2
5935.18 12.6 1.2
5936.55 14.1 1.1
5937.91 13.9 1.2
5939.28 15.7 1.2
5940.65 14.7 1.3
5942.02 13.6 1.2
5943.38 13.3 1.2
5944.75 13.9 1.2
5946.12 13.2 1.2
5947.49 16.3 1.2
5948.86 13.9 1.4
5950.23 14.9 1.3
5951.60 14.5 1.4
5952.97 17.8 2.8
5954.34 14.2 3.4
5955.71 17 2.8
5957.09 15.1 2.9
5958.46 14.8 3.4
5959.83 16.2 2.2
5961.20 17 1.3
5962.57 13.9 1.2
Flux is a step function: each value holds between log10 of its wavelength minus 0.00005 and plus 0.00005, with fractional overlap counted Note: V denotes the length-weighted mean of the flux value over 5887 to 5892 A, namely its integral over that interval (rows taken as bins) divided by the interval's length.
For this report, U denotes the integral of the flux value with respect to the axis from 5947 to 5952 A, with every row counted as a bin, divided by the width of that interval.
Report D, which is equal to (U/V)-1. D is 0.10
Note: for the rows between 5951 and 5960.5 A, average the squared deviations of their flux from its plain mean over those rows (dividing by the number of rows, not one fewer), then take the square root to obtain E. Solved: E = 1.3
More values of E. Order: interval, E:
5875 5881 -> 0.8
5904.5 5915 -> 0.8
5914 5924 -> 1.2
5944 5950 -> 1.2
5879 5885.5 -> 0.6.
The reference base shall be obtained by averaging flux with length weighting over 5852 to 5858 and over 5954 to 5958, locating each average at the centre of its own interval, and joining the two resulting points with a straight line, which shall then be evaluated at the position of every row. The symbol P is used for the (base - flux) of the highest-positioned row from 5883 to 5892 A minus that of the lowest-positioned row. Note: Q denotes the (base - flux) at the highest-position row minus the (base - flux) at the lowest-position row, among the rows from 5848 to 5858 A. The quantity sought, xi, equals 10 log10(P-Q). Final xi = 7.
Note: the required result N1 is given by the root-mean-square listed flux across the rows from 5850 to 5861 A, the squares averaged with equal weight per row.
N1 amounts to 14.5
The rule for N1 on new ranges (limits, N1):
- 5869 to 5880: 14.6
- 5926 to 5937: 14.6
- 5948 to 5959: 15.3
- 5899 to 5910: 14.4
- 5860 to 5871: 14.9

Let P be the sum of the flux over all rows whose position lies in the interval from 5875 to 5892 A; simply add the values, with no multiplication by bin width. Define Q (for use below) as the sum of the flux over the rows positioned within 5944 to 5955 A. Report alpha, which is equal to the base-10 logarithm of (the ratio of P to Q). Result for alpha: 0.18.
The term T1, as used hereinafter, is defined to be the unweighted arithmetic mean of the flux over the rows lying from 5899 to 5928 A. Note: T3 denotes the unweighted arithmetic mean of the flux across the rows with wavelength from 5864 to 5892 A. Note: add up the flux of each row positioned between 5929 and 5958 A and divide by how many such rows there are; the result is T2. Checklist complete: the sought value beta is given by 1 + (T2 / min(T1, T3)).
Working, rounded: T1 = 14.5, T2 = 14.70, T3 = 14.4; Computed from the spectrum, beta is 2.02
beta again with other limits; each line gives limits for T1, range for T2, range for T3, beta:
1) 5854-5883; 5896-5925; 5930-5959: 1.98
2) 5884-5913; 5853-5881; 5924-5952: 2.05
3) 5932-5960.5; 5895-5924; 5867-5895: 2.00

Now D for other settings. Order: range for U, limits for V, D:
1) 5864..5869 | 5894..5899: 0.21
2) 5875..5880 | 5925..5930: -0.05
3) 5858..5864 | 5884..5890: -0.01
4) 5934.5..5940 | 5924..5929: -0.05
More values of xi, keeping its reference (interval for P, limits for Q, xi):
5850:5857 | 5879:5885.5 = 4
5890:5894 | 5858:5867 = -3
